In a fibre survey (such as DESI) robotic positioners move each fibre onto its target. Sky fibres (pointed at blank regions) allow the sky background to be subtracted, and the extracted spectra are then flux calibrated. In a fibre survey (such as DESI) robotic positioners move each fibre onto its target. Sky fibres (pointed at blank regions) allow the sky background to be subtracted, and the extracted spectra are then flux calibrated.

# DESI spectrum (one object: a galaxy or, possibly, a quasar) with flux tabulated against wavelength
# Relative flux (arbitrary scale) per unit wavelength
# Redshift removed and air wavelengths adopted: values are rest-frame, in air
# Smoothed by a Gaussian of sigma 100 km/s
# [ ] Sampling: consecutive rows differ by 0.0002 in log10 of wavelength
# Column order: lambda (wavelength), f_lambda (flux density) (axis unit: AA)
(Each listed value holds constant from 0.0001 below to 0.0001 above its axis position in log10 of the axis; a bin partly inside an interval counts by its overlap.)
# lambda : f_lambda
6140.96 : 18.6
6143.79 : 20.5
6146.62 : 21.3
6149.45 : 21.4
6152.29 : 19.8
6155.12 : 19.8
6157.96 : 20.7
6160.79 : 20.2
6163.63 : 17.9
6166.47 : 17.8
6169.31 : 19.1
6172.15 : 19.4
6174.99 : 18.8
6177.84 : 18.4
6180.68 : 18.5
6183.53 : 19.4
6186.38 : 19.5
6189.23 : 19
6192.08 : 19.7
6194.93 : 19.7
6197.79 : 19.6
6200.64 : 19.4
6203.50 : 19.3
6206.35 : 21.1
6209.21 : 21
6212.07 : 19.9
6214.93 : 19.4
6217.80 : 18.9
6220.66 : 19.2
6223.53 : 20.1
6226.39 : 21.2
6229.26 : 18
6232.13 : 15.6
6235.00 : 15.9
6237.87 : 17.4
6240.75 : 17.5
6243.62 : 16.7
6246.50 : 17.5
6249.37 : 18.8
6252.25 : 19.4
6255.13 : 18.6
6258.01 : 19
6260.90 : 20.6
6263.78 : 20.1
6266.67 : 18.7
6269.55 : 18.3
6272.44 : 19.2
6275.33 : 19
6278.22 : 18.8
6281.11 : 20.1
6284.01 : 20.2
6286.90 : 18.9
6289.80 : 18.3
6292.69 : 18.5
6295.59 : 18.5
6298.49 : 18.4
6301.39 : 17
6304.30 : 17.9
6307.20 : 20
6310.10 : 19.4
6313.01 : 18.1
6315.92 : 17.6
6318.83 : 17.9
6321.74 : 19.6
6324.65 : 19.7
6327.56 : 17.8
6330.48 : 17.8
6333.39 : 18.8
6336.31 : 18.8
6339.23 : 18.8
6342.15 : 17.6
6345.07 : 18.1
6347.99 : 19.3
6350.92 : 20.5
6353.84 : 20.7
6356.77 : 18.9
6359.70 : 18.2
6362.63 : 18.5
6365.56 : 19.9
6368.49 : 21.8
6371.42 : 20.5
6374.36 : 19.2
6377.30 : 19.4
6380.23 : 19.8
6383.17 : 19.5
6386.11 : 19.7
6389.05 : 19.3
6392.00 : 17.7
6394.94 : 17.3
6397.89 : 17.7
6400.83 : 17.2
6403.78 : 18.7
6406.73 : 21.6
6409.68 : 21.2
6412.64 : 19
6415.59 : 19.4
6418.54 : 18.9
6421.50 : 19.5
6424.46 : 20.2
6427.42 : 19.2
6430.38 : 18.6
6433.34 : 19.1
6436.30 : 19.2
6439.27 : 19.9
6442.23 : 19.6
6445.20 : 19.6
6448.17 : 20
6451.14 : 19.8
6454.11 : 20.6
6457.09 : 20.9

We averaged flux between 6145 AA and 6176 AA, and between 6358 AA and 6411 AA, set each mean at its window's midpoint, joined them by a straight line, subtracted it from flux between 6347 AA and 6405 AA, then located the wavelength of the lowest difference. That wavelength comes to 6400.83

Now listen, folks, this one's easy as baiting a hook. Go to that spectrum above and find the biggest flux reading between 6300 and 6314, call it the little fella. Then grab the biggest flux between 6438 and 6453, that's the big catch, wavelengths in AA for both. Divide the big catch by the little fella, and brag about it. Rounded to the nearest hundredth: 1.00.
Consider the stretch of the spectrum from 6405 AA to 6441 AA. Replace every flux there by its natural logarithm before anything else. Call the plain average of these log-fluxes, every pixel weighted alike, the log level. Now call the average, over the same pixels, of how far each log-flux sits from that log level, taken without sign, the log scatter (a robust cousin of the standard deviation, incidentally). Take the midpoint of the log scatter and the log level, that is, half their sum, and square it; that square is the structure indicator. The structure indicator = 2.27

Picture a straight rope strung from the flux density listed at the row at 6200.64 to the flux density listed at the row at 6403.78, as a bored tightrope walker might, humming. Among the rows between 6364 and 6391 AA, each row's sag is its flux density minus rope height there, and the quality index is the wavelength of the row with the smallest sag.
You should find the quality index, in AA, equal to 6374.36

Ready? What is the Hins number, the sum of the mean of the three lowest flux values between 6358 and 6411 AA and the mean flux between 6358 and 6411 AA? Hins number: 36.7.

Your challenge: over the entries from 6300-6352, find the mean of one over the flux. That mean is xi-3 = 0.0539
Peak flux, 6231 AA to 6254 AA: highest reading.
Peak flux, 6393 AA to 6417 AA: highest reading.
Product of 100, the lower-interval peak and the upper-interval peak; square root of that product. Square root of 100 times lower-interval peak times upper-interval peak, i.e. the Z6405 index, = 205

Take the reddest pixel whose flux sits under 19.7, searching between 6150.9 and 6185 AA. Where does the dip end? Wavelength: 6183.53 AA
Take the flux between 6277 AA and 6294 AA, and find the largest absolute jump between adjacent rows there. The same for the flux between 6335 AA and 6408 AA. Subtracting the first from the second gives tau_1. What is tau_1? 1.6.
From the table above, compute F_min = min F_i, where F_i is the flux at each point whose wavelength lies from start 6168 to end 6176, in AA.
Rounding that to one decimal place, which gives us 18.8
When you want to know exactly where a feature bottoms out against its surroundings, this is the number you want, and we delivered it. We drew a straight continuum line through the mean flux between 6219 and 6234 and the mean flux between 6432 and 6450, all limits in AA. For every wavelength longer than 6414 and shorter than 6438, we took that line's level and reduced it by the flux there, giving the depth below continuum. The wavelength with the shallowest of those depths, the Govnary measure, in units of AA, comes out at 6424.46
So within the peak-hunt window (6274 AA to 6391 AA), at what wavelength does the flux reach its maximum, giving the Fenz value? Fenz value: 6368.49 AA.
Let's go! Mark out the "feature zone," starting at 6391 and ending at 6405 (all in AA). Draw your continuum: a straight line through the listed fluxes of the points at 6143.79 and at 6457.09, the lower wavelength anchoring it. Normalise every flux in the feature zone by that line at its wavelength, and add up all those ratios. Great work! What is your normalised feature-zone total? 4.25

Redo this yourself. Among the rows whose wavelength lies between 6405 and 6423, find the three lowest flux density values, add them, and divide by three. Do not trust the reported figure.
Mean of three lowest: 19.1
